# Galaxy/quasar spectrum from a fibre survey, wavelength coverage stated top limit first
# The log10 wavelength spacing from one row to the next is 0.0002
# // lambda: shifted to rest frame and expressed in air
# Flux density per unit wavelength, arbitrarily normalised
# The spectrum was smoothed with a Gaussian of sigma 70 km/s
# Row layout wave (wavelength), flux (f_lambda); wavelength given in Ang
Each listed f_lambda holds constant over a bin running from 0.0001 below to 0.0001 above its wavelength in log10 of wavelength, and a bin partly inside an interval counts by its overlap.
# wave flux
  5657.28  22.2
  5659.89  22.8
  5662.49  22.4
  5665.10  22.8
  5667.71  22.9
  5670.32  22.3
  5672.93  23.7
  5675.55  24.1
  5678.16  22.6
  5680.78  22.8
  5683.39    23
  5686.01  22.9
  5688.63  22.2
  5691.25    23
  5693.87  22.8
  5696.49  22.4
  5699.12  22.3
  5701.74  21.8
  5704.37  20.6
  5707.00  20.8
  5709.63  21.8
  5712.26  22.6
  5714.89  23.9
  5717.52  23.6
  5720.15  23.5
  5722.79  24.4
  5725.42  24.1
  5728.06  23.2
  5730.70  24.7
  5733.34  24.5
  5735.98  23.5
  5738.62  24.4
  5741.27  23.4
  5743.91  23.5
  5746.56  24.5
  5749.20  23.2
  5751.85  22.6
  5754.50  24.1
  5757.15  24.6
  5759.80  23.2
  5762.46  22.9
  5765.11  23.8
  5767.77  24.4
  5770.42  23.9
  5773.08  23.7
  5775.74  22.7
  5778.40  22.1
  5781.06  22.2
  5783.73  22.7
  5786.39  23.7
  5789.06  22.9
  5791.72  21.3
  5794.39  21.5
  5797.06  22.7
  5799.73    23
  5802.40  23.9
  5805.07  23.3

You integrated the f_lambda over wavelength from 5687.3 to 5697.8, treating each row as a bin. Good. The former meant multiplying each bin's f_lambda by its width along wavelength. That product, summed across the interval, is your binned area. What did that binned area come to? 237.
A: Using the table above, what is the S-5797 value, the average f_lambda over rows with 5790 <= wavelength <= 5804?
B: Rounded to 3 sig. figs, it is 22.5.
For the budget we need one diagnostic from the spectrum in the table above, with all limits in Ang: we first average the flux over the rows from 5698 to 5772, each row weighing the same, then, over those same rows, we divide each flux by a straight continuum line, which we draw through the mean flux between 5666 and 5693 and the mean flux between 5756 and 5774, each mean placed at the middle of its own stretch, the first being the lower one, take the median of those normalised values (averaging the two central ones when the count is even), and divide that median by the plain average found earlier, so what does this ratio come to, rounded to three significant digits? 0.0428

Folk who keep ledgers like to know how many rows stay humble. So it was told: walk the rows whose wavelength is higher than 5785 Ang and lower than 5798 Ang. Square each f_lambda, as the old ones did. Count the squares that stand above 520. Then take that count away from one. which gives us -1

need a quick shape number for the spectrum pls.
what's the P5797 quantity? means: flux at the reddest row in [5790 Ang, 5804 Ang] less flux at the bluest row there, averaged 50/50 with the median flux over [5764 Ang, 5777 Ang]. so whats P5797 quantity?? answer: 13.2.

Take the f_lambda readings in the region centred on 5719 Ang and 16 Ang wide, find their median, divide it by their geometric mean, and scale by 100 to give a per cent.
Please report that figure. 100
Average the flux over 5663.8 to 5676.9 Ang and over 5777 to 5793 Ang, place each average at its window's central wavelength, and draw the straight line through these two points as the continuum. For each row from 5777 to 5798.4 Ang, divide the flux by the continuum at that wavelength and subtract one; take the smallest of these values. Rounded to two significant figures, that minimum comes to -0.051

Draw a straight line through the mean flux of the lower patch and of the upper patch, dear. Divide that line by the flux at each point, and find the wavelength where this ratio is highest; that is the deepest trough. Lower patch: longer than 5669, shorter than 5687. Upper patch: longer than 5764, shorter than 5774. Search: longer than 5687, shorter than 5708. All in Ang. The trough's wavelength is 5704.37 Ang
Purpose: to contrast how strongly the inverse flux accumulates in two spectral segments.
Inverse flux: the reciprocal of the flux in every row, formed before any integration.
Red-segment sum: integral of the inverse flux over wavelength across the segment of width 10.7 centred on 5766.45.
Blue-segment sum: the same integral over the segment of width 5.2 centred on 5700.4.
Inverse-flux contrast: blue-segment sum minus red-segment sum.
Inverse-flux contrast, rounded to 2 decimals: -0.21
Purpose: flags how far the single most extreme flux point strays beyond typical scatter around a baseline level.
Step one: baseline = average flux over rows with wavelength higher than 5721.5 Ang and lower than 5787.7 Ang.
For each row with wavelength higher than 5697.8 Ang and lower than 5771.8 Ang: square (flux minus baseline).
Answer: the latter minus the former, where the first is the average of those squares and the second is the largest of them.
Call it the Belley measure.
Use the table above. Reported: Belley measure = 7.8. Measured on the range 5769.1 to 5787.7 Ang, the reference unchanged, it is 1.4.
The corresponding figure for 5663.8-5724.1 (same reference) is 7.4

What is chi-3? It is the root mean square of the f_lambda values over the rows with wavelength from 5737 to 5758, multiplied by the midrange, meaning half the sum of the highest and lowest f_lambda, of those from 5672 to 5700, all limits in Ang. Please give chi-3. 551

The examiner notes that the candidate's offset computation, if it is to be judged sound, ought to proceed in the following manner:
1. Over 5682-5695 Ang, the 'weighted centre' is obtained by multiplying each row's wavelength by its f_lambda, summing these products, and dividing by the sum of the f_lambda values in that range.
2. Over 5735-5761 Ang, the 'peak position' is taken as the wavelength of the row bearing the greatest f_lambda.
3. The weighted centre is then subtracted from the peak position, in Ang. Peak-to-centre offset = 68.5 Ang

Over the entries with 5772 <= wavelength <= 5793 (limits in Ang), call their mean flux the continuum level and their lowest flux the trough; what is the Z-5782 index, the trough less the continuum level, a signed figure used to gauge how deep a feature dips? -1.4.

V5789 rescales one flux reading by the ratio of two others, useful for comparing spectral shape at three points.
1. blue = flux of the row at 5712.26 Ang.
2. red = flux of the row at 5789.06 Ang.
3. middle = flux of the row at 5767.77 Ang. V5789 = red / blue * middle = 24.7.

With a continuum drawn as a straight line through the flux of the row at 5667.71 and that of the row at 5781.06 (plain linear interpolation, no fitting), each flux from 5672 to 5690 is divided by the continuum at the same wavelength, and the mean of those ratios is 1.01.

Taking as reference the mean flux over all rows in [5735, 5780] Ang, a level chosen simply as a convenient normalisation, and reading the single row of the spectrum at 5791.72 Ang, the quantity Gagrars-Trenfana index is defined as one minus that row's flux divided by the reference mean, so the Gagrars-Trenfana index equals 0.096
